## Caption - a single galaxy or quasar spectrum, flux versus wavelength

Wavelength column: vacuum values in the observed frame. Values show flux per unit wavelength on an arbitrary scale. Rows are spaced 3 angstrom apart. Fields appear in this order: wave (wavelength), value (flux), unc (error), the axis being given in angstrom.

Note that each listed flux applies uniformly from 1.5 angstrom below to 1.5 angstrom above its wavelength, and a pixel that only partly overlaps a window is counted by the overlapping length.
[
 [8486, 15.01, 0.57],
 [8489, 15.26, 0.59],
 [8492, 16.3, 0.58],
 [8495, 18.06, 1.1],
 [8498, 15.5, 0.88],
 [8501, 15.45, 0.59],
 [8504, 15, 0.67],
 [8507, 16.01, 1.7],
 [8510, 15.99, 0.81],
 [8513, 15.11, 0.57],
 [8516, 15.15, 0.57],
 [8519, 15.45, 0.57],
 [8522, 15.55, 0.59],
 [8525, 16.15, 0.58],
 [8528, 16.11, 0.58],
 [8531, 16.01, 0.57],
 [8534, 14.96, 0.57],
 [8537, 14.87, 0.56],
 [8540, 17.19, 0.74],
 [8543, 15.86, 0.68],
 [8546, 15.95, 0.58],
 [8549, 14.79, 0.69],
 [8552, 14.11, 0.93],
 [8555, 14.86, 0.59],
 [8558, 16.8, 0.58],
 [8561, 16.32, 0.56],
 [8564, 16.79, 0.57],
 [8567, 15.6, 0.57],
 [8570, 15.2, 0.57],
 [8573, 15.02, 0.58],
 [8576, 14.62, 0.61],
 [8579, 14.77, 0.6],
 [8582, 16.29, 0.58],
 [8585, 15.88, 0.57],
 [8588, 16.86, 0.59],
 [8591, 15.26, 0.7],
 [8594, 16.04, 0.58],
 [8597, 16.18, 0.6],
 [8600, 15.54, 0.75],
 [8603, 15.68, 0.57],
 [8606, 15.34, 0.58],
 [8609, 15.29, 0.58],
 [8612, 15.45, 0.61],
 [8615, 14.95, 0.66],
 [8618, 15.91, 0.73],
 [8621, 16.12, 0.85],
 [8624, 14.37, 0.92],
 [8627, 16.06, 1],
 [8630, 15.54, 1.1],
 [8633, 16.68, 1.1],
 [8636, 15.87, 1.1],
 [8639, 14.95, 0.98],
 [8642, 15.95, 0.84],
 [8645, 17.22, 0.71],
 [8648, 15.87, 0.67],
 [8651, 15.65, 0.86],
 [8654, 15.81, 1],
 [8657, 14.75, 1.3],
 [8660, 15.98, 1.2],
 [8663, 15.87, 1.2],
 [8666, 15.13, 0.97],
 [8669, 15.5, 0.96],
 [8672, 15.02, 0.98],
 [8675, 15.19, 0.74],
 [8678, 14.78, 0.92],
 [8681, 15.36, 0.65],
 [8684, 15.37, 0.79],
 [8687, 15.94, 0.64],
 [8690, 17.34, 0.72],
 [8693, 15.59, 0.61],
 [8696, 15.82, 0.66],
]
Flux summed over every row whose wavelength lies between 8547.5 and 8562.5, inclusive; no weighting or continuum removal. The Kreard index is 76.9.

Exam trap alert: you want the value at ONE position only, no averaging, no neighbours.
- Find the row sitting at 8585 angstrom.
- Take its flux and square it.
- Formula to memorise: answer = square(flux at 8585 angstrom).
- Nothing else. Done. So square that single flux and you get 252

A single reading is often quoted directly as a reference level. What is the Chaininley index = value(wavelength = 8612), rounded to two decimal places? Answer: 15.45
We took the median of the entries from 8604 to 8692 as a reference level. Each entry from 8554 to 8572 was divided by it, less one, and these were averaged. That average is 0.025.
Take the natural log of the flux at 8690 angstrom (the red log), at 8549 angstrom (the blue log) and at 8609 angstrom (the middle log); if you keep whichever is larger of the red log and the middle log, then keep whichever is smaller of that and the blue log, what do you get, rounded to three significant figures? 2.69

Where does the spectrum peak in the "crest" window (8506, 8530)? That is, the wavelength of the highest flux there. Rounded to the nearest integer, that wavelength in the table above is 8525 angstrom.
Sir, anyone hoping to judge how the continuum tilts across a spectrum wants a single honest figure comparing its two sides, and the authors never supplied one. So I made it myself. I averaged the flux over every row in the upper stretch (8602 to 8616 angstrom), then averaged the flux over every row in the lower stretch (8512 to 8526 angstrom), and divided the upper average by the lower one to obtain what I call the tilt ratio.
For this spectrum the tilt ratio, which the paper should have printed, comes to 0.99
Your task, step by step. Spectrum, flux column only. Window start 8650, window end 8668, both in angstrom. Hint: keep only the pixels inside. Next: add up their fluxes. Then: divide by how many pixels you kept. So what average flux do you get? 15.5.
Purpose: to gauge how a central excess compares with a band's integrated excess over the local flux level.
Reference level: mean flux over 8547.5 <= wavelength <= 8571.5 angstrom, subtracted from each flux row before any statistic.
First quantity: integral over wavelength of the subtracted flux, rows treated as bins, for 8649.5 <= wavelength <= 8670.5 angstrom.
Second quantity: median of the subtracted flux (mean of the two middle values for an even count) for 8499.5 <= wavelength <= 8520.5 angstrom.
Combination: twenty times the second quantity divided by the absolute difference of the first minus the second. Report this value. -3.9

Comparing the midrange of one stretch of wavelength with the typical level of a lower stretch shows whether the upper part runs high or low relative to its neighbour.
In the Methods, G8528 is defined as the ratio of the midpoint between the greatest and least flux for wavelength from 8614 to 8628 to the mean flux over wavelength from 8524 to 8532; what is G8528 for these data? 0.947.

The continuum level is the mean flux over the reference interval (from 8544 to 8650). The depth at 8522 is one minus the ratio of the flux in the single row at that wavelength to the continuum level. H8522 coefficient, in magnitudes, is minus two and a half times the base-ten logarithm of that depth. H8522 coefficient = 5.4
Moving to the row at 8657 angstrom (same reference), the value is 3.1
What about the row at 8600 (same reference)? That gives 5.3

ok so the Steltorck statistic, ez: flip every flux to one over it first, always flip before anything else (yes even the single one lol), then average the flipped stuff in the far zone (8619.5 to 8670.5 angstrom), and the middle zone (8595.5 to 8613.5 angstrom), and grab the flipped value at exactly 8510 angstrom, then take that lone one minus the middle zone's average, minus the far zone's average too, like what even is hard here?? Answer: -0.065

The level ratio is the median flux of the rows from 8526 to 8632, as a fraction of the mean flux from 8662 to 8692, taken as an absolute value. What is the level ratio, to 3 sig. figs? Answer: 1.00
